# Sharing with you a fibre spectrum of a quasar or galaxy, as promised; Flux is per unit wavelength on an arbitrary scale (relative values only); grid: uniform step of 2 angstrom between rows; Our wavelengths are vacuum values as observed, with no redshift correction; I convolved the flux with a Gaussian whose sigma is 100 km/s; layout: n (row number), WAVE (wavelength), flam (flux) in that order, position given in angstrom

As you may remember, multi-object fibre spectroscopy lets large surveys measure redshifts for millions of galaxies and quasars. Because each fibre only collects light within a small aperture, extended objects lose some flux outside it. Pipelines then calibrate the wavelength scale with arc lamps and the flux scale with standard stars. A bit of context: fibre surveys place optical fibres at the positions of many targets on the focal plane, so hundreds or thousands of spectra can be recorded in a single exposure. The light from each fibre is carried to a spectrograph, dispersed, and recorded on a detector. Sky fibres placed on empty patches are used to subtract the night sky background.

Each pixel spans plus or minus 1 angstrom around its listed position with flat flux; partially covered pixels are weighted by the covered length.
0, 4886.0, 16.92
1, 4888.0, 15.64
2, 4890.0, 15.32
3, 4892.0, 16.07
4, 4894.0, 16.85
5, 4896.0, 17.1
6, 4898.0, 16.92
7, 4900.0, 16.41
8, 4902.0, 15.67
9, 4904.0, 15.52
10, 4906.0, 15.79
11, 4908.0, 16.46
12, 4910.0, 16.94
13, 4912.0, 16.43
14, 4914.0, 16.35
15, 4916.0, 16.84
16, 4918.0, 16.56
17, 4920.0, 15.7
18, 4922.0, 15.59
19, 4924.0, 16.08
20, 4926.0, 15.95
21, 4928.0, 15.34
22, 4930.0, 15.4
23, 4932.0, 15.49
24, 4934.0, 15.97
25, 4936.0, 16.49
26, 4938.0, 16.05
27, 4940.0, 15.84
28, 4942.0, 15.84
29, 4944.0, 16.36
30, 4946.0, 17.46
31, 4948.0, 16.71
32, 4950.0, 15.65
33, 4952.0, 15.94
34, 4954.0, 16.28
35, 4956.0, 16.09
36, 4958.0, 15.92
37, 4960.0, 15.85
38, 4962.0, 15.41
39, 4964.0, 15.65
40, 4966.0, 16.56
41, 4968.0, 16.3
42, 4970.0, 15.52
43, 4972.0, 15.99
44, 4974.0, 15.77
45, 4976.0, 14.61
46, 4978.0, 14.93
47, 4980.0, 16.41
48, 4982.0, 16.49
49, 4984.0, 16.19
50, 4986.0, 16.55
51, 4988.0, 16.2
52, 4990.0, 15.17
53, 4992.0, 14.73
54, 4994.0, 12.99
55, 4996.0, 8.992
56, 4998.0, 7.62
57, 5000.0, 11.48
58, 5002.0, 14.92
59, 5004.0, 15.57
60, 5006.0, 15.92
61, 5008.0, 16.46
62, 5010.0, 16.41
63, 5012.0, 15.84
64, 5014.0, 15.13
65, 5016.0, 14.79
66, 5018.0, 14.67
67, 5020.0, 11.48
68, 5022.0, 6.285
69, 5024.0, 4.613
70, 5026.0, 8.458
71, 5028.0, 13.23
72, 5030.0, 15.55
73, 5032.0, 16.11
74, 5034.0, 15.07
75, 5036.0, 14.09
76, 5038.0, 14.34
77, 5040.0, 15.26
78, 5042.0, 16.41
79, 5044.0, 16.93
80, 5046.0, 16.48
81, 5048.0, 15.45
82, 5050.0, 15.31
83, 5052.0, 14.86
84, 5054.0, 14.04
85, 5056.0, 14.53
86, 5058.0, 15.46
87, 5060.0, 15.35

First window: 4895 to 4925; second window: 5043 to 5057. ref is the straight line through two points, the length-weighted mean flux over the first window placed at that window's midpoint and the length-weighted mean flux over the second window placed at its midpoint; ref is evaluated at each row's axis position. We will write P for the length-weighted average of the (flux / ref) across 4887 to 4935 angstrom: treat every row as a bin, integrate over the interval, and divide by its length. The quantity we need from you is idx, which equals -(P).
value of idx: -0.989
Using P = 0.99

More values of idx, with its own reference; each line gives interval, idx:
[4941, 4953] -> -1.017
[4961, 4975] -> -0.998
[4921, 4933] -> -0.967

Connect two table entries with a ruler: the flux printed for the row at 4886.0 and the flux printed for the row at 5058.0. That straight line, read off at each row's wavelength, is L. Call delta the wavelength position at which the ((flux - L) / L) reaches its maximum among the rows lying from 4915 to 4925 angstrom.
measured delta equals 4916.0 angstrom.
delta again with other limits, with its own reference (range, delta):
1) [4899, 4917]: 4910.0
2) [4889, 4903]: 4896.0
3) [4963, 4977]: 4966.0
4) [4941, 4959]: 4946.0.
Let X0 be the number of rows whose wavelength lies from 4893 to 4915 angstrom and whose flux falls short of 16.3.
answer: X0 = 3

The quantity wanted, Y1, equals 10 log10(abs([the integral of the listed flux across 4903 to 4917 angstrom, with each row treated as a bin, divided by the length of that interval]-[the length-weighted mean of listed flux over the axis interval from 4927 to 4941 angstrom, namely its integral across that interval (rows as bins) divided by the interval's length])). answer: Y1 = -3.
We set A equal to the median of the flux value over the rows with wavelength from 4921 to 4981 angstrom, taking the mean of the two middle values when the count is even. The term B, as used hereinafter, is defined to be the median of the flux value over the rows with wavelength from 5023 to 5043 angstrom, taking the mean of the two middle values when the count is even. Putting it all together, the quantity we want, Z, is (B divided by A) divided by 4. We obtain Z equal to 0.231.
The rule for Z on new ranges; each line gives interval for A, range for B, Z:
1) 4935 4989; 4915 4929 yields 0.248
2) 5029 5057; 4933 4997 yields 0.261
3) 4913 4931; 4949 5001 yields 0.248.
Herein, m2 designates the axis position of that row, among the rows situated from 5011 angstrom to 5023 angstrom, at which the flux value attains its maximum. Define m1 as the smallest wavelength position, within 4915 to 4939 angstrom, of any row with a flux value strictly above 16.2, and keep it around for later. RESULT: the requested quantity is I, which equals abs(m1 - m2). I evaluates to 96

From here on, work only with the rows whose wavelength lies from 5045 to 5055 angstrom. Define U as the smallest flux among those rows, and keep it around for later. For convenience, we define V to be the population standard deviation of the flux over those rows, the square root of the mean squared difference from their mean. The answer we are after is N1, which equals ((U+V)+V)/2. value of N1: 7.8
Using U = 14.04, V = 0.8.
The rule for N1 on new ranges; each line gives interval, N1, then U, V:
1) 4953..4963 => 8.0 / 15.41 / 0.3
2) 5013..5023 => 6.5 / 6.285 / 3.4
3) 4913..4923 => 8.3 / 15.59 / 0.5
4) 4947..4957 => 8.2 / 15.65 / 0.4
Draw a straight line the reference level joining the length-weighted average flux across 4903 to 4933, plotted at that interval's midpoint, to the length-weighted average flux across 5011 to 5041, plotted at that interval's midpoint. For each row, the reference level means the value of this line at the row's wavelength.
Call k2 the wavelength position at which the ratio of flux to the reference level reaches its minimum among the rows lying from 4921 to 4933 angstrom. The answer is 4928.0 angstrom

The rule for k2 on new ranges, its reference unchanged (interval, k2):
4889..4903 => 4890.0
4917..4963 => 4928.0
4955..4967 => 4962.0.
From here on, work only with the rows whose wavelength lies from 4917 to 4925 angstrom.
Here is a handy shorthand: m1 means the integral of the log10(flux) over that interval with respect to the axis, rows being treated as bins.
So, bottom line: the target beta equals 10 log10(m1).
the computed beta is 9.84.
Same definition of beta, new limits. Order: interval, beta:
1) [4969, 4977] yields 9.78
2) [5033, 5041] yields 9.70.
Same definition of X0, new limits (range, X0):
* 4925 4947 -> 8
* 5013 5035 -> 11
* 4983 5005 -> 10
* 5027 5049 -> 8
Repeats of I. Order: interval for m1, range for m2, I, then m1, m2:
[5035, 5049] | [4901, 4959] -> 96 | 5042.0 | 4946.0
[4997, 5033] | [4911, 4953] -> 62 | 5008.0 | 4946.0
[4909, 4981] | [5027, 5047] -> 134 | 4910.0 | 5044.0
